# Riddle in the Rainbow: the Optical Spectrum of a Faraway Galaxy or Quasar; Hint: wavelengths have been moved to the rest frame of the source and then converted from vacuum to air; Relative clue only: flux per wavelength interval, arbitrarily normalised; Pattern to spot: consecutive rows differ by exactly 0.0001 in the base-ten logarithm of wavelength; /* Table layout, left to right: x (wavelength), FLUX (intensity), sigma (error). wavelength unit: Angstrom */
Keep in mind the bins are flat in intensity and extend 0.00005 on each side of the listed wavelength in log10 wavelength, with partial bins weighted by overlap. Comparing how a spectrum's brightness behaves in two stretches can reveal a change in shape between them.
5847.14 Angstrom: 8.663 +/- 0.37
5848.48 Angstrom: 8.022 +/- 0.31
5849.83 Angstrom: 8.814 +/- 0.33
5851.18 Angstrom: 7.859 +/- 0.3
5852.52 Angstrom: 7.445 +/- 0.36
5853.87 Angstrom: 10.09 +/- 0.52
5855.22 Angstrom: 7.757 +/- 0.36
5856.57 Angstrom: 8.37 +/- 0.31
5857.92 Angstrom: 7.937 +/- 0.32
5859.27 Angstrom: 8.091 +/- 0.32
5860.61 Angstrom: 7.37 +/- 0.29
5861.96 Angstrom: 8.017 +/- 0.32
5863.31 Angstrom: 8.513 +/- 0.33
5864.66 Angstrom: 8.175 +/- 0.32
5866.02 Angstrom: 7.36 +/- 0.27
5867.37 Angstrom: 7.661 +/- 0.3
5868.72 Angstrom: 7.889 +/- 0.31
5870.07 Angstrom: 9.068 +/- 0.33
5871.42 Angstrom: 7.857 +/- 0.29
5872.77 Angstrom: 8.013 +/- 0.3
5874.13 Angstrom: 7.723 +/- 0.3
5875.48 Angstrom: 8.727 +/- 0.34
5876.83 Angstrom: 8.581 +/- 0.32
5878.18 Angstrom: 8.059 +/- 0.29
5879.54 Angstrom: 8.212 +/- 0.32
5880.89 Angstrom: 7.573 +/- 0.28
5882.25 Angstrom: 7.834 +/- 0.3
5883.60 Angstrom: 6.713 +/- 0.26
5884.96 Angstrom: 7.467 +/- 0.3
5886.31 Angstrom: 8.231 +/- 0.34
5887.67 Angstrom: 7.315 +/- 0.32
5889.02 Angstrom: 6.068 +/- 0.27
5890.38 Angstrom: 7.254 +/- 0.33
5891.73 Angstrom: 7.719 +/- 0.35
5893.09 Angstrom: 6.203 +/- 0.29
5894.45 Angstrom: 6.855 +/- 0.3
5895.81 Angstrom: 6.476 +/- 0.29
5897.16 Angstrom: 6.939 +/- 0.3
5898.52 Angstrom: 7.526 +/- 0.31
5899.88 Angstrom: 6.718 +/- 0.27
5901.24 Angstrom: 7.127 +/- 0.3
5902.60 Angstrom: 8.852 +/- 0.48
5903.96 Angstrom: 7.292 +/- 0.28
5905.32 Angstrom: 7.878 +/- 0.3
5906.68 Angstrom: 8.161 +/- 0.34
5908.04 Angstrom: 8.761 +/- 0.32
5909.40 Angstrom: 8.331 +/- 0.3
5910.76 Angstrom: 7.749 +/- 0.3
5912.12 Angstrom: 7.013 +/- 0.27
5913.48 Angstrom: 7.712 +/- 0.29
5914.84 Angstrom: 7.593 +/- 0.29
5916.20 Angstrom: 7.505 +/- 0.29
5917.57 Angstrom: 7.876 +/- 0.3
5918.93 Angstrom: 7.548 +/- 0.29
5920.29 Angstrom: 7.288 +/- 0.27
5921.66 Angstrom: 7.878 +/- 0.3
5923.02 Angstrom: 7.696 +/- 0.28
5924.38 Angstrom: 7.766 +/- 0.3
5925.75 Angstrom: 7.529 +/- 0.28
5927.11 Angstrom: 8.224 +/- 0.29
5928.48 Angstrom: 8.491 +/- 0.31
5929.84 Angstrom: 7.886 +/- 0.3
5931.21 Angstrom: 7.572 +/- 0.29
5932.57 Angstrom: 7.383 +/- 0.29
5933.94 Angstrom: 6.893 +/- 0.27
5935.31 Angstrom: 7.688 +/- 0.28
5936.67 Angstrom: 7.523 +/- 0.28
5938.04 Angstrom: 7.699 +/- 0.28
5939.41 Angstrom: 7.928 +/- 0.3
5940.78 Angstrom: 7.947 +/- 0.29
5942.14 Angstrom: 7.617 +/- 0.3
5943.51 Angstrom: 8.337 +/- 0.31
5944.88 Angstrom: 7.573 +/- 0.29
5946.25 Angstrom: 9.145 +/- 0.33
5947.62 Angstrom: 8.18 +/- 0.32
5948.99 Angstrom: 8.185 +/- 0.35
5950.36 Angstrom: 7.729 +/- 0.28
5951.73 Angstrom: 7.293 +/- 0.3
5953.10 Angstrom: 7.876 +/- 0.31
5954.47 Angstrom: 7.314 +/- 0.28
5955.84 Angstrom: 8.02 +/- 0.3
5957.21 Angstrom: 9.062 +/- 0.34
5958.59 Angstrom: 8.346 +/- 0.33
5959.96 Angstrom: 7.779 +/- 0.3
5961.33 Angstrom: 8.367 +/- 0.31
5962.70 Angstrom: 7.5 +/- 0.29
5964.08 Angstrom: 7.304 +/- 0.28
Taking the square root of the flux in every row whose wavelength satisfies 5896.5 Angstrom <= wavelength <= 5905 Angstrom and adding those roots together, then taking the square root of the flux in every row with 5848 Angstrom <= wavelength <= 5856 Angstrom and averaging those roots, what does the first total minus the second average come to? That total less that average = 13.4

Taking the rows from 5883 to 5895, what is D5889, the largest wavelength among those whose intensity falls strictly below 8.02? 5894.45 Angstrom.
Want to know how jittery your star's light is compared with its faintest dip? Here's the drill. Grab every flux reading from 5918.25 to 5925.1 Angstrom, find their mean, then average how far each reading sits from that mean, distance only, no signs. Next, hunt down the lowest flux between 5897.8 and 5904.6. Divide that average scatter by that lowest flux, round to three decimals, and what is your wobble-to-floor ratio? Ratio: 0.026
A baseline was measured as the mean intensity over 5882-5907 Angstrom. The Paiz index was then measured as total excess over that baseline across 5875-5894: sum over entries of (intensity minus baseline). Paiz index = 4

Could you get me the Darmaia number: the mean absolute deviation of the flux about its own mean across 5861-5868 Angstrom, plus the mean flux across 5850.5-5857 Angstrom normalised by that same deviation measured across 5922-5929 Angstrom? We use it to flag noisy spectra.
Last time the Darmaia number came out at 25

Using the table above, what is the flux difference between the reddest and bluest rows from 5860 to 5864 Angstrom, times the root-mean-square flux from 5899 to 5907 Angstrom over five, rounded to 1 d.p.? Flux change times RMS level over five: 1.8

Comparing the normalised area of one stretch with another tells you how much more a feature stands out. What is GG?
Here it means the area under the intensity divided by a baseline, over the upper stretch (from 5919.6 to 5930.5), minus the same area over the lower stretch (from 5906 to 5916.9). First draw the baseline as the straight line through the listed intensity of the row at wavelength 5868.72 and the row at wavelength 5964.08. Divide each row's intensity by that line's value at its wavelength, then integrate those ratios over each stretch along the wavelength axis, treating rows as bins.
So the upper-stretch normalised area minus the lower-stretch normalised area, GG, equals 0.1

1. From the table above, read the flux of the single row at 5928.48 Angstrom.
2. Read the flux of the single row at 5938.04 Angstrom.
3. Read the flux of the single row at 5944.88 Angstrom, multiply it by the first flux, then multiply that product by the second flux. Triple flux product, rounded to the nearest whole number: 495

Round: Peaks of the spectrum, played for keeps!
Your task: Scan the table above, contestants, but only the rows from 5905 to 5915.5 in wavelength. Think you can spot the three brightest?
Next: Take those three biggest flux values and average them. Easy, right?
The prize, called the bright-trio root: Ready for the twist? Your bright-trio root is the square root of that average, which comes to 2.901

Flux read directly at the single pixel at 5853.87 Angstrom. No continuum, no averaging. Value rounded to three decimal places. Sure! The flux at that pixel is 10.090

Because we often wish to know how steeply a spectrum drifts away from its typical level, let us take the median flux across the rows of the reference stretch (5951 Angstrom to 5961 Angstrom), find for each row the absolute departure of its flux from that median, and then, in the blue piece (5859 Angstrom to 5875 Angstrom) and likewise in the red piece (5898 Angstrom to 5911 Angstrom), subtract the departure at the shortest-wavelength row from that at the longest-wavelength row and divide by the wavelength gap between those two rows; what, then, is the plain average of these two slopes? -0.011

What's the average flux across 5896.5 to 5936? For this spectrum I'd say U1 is 7.69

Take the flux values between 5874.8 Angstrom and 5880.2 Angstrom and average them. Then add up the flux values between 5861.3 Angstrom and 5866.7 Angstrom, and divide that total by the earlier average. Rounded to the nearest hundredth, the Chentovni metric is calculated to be 3.82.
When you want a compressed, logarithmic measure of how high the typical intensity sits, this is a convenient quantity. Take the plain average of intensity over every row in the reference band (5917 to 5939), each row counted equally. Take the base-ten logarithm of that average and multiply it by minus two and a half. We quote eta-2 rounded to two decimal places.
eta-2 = -2.21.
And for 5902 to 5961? -2.24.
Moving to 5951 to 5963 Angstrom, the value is -2.25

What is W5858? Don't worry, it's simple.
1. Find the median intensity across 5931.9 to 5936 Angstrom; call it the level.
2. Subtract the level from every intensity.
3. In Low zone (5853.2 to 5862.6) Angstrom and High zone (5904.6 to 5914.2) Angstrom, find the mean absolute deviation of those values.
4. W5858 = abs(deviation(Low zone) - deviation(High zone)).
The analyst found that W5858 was 0.16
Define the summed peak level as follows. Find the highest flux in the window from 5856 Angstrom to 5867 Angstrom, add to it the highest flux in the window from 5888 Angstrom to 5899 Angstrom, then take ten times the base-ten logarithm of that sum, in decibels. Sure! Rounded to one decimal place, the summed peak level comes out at 12.1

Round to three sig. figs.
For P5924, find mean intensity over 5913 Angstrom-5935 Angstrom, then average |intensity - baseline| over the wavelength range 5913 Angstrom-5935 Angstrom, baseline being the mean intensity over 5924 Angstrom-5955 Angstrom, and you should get 0.298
